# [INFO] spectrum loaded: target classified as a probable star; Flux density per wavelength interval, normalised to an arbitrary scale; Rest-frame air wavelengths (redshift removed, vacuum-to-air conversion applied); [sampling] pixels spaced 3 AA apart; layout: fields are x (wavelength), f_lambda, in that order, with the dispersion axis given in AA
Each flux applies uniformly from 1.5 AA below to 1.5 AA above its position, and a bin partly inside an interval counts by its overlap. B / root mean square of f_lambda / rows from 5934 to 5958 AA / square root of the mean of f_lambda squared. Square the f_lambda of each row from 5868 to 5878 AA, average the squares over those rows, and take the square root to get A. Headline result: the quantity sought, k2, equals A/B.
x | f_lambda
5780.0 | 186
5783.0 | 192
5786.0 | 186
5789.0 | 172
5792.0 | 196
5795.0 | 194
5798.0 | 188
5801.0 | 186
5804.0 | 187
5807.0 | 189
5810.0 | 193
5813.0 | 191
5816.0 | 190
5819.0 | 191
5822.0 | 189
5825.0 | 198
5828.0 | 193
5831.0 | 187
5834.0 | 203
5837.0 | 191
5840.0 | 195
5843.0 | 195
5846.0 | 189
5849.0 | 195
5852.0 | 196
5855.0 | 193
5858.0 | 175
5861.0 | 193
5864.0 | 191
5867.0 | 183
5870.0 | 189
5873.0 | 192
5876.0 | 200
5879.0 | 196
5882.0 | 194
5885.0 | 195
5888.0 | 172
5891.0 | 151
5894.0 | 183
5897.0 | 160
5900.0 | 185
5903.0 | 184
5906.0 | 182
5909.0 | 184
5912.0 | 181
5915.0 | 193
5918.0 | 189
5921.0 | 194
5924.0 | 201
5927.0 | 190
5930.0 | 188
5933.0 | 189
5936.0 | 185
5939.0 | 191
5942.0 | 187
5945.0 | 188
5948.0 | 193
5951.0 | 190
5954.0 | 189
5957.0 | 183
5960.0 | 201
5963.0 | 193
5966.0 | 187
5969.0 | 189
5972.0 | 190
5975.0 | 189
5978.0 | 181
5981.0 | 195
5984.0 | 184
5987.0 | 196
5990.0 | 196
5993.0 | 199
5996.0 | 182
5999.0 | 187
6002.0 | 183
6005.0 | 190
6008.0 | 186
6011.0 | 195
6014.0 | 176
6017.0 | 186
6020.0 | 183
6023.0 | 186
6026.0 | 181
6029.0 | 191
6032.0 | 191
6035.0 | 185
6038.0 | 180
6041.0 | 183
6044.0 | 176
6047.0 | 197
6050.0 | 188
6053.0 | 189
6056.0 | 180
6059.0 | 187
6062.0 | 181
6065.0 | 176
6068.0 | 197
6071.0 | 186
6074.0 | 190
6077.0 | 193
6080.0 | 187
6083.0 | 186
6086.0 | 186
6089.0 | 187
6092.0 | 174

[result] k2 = 1.03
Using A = 194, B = 188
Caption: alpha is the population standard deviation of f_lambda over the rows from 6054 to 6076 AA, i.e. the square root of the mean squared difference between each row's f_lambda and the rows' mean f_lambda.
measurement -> 6.5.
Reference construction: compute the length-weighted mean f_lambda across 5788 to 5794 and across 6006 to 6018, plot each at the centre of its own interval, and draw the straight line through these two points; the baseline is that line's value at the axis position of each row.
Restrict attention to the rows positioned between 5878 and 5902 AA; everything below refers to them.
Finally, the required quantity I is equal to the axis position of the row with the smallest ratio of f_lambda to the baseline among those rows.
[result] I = 5891.0 AA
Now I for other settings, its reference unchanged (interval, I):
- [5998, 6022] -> 6014.0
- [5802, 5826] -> 5804.0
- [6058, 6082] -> 6065.0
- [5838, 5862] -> 5858.0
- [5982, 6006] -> 5996.0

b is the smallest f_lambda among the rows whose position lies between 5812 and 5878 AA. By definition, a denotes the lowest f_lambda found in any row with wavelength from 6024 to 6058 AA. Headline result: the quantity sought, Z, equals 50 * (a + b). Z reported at 17550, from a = 176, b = 175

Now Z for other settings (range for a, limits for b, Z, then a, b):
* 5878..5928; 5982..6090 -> 16350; 151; 176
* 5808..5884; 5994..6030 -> 17550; 175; 176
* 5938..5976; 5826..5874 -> 17900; 183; 175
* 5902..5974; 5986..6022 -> 17850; 181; 176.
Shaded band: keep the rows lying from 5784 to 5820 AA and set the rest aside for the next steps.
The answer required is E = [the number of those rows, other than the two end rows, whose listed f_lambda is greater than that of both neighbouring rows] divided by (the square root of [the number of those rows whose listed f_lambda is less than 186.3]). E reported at 1.2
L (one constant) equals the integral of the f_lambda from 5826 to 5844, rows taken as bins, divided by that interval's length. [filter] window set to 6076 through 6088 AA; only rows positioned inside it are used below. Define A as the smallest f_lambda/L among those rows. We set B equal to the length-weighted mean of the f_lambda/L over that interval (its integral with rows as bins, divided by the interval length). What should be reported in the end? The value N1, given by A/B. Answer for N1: 0.991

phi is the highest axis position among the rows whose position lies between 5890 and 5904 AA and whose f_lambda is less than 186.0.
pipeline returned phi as 5903.0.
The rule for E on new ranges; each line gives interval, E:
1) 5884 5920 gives 1.3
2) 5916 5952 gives 4.0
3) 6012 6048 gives 1.0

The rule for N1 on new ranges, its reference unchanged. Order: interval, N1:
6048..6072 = 0.948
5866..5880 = 0.952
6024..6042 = 0.972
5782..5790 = 0.937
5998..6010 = 0.979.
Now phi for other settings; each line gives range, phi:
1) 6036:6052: 6044.0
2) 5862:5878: 5867.0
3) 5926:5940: 5936.0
